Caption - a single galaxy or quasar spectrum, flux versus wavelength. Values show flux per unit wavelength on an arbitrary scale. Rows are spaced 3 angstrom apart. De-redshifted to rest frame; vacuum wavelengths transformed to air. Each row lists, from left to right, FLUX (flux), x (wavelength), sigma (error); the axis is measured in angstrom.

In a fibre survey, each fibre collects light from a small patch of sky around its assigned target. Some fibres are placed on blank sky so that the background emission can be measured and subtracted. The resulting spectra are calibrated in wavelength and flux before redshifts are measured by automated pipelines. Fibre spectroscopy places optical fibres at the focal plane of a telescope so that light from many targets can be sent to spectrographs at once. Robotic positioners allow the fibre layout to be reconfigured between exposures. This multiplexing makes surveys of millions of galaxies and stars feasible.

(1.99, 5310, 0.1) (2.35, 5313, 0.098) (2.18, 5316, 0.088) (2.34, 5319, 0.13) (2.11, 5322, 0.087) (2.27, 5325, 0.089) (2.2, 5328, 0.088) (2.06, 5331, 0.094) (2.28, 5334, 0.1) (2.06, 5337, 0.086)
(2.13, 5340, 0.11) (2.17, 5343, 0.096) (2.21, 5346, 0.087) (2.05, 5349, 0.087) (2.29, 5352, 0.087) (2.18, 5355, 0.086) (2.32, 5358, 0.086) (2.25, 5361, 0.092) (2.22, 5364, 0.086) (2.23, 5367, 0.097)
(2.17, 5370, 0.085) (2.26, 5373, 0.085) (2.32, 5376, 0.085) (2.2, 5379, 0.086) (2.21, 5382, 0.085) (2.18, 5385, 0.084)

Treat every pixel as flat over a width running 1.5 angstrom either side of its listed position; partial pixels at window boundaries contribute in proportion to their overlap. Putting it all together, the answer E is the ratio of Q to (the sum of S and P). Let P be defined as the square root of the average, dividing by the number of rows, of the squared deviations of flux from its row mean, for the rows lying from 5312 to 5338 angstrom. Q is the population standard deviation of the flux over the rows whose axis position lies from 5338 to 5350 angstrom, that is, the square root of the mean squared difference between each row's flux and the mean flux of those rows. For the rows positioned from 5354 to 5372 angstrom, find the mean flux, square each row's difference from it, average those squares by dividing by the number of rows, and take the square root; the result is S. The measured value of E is 0.38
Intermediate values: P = 0.106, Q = 0.059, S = 0.05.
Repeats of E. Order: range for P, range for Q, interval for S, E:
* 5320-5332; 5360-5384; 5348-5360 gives 0.23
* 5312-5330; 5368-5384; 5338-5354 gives 0.32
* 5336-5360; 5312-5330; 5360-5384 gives 0.65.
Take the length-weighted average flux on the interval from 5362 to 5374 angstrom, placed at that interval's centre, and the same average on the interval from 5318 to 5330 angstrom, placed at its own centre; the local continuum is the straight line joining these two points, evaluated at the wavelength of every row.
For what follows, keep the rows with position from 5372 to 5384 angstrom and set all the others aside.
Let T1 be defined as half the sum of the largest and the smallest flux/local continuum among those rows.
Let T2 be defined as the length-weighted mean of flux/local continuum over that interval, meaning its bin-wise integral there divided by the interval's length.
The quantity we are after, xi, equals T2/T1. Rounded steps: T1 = 1.02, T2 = 1.01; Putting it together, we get 0.99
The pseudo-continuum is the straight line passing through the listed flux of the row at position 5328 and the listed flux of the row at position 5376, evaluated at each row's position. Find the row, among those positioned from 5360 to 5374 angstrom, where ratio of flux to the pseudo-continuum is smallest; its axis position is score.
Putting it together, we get 5370 angstrom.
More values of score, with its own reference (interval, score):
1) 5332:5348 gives 5337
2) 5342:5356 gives 5349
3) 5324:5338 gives 5337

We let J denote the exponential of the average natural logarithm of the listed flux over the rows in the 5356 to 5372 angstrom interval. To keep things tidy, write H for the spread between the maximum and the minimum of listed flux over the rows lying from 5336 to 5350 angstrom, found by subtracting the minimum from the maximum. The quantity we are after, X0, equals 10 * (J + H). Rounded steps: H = 0.160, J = 2.24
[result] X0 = 24.0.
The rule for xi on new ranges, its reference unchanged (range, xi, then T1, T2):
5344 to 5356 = 1.01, 0.98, 0.98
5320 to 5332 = 1.00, 0.98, 0.98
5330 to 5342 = 0.98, 0.98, 0.96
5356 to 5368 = 0.99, 1.02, 1.02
